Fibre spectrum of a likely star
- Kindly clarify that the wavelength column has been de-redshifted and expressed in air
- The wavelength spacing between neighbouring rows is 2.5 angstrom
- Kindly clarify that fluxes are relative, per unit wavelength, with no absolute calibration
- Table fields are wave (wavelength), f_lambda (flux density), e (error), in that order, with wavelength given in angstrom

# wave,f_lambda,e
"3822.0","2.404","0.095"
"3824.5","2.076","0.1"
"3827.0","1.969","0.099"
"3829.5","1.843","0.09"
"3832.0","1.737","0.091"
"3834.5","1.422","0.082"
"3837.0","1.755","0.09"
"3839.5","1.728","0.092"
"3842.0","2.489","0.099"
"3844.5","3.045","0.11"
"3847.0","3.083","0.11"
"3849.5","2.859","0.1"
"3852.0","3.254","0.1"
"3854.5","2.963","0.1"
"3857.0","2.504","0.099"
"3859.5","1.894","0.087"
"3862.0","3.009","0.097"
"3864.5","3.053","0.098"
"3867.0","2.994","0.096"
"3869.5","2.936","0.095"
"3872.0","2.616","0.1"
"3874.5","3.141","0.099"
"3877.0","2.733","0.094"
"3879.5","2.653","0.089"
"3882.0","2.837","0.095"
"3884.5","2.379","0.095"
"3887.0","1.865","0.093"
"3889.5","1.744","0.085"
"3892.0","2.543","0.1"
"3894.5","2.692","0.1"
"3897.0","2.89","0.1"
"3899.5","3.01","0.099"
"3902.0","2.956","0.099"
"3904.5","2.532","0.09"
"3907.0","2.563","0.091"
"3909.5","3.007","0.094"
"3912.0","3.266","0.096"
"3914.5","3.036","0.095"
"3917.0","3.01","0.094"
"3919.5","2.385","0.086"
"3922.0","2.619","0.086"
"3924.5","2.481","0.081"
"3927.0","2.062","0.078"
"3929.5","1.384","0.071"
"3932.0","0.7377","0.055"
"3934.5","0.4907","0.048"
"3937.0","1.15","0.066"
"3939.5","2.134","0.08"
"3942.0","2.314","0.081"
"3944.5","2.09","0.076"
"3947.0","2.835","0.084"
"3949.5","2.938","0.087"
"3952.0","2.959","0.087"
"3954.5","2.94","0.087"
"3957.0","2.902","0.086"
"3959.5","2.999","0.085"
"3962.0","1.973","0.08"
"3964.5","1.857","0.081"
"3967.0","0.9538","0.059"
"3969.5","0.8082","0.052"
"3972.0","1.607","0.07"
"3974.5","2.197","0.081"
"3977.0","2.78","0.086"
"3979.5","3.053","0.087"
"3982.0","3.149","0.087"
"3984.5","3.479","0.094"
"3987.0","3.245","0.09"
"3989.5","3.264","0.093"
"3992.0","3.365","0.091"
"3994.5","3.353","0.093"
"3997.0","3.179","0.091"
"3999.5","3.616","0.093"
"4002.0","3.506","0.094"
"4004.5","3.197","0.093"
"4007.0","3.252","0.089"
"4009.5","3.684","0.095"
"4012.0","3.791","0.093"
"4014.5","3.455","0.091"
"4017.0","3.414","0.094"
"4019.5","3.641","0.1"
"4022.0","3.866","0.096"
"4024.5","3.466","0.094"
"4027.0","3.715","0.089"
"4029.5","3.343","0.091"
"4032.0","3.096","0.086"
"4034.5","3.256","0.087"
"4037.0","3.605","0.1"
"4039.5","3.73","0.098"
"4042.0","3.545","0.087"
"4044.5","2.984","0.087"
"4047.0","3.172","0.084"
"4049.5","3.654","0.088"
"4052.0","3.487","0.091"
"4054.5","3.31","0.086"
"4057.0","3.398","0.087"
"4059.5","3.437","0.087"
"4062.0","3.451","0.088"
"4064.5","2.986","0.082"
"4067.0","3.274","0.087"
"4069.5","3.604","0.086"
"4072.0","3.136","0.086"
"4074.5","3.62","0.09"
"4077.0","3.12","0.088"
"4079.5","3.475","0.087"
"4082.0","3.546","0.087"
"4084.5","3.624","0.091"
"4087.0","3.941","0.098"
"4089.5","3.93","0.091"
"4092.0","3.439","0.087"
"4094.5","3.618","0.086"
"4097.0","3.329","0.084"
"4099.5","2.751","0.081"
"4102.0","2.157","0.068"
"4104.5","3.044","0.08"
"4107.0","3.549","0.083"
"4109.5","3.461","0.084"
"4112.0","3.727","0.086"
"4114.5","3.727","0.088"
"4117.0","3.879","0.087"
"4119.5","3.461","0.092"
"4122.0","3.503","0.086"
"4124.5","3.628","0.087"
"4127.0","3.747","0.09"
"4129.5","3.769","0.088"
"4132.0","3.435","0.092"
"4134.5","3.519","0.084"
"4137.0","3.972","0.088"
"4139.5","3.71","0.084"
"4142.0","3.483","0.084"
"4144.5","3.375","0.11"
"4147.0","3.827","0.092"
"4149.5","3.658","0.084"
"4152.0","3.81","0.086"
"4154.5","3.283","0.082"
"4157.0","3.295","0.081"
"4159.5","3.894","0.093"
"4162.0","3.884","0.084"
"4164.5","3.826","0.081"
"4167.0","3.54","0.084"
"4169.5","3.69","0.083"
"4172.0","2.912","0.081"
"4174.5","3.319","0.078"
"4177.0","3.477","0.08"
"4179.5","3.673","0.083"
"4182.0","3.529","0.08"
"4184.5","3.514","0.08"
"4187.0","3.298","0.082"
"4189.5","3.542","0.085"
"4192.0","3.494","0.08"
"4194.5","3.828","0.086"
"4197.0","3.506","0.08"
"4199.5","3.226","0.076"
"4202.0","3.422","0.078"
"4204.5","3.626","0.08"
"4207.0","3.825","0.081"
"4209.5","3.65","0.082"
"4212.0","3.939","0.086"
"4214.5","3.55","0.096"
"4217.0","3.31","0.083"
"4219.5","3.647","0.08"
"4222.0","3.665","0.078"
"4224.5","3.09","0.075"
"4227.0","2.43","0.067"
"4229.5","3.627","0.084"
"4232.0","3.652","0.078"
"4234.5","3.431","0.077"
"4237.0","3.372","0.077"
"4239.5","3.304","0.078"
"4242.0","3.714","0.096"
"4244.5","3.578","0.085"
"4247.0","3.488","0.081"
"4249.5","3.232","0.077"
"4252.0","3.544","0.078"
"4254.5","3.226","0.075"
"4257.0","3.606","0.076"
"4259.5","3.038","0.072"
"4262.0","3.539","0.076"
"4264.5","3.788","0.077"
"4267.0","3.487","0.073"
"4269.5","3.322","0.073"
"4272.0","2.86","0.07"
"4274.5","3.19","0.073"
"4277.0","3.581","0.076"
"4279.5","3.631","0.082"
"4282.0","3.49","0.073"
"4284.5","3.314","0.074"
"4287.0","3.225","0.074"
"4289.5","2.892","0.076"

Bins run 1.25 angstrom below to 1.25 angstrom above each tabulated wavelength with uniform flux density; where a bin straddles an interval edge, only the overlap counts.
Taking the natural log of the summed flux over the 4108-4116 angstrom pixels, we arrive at 2.39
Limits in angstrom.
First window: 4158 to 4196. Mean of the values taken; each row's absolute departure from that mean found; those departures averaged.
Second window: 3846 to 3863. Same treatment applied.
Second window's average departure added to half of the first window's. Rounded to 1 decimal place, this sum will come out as 0.4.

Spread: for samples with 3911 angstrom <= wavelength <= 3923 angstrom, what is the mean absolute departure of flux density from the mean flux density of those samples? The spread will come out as 0.3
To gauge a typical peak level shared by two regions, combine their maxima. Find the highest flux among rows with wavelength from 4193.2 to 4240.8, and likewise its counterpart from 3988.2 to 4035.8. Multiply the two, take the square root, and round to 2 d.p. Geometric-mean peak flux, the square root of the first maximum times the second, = 3.90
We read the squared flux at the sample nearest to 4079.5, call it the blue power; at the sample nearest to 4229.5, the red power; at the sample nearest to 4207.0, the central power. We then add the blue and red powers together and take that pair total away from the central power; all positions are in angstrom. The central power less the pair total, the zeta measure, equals -11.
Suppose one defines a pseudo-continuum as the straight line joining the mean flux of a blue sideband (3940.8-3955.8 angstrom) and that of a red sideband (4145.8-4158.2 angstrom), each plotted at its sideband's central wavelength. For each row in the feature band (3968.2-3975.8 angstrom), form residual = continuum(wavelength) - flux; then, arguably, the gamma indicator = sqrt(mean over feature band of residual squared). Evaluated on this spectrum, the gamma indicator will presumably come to 1.4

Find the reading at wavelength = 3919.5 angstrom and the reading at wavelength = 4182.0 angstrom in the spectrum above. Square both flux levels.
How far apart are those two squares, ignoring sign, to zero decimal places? 7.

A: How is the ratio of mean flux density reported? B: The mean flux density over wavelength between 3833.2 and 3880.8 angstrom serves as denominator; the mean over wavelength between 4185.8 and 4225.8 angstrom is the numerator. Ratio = 1.34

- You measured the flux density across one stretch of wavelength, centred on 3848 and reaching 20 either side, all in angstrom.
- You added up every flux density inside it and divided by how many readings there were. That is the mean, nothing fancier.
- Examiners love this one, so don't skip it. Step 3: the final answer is 2.5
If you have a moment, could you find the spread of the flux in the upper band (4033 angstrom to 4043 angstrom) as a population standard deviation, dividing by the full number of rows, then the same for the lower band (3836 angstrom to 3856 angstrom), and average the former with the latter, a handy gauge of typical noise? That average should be 0.37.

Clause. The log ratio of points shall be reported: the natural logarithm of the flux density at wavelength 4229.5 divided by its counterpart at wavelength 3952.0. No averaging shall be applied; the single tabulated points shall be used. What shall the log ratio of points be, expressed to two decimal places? 0.20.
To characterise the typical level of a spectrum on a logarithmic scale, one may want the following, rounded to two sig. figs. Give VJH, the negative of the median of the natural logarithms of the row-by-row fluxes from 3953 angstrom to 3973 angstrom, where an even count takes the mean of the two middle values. -0.65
